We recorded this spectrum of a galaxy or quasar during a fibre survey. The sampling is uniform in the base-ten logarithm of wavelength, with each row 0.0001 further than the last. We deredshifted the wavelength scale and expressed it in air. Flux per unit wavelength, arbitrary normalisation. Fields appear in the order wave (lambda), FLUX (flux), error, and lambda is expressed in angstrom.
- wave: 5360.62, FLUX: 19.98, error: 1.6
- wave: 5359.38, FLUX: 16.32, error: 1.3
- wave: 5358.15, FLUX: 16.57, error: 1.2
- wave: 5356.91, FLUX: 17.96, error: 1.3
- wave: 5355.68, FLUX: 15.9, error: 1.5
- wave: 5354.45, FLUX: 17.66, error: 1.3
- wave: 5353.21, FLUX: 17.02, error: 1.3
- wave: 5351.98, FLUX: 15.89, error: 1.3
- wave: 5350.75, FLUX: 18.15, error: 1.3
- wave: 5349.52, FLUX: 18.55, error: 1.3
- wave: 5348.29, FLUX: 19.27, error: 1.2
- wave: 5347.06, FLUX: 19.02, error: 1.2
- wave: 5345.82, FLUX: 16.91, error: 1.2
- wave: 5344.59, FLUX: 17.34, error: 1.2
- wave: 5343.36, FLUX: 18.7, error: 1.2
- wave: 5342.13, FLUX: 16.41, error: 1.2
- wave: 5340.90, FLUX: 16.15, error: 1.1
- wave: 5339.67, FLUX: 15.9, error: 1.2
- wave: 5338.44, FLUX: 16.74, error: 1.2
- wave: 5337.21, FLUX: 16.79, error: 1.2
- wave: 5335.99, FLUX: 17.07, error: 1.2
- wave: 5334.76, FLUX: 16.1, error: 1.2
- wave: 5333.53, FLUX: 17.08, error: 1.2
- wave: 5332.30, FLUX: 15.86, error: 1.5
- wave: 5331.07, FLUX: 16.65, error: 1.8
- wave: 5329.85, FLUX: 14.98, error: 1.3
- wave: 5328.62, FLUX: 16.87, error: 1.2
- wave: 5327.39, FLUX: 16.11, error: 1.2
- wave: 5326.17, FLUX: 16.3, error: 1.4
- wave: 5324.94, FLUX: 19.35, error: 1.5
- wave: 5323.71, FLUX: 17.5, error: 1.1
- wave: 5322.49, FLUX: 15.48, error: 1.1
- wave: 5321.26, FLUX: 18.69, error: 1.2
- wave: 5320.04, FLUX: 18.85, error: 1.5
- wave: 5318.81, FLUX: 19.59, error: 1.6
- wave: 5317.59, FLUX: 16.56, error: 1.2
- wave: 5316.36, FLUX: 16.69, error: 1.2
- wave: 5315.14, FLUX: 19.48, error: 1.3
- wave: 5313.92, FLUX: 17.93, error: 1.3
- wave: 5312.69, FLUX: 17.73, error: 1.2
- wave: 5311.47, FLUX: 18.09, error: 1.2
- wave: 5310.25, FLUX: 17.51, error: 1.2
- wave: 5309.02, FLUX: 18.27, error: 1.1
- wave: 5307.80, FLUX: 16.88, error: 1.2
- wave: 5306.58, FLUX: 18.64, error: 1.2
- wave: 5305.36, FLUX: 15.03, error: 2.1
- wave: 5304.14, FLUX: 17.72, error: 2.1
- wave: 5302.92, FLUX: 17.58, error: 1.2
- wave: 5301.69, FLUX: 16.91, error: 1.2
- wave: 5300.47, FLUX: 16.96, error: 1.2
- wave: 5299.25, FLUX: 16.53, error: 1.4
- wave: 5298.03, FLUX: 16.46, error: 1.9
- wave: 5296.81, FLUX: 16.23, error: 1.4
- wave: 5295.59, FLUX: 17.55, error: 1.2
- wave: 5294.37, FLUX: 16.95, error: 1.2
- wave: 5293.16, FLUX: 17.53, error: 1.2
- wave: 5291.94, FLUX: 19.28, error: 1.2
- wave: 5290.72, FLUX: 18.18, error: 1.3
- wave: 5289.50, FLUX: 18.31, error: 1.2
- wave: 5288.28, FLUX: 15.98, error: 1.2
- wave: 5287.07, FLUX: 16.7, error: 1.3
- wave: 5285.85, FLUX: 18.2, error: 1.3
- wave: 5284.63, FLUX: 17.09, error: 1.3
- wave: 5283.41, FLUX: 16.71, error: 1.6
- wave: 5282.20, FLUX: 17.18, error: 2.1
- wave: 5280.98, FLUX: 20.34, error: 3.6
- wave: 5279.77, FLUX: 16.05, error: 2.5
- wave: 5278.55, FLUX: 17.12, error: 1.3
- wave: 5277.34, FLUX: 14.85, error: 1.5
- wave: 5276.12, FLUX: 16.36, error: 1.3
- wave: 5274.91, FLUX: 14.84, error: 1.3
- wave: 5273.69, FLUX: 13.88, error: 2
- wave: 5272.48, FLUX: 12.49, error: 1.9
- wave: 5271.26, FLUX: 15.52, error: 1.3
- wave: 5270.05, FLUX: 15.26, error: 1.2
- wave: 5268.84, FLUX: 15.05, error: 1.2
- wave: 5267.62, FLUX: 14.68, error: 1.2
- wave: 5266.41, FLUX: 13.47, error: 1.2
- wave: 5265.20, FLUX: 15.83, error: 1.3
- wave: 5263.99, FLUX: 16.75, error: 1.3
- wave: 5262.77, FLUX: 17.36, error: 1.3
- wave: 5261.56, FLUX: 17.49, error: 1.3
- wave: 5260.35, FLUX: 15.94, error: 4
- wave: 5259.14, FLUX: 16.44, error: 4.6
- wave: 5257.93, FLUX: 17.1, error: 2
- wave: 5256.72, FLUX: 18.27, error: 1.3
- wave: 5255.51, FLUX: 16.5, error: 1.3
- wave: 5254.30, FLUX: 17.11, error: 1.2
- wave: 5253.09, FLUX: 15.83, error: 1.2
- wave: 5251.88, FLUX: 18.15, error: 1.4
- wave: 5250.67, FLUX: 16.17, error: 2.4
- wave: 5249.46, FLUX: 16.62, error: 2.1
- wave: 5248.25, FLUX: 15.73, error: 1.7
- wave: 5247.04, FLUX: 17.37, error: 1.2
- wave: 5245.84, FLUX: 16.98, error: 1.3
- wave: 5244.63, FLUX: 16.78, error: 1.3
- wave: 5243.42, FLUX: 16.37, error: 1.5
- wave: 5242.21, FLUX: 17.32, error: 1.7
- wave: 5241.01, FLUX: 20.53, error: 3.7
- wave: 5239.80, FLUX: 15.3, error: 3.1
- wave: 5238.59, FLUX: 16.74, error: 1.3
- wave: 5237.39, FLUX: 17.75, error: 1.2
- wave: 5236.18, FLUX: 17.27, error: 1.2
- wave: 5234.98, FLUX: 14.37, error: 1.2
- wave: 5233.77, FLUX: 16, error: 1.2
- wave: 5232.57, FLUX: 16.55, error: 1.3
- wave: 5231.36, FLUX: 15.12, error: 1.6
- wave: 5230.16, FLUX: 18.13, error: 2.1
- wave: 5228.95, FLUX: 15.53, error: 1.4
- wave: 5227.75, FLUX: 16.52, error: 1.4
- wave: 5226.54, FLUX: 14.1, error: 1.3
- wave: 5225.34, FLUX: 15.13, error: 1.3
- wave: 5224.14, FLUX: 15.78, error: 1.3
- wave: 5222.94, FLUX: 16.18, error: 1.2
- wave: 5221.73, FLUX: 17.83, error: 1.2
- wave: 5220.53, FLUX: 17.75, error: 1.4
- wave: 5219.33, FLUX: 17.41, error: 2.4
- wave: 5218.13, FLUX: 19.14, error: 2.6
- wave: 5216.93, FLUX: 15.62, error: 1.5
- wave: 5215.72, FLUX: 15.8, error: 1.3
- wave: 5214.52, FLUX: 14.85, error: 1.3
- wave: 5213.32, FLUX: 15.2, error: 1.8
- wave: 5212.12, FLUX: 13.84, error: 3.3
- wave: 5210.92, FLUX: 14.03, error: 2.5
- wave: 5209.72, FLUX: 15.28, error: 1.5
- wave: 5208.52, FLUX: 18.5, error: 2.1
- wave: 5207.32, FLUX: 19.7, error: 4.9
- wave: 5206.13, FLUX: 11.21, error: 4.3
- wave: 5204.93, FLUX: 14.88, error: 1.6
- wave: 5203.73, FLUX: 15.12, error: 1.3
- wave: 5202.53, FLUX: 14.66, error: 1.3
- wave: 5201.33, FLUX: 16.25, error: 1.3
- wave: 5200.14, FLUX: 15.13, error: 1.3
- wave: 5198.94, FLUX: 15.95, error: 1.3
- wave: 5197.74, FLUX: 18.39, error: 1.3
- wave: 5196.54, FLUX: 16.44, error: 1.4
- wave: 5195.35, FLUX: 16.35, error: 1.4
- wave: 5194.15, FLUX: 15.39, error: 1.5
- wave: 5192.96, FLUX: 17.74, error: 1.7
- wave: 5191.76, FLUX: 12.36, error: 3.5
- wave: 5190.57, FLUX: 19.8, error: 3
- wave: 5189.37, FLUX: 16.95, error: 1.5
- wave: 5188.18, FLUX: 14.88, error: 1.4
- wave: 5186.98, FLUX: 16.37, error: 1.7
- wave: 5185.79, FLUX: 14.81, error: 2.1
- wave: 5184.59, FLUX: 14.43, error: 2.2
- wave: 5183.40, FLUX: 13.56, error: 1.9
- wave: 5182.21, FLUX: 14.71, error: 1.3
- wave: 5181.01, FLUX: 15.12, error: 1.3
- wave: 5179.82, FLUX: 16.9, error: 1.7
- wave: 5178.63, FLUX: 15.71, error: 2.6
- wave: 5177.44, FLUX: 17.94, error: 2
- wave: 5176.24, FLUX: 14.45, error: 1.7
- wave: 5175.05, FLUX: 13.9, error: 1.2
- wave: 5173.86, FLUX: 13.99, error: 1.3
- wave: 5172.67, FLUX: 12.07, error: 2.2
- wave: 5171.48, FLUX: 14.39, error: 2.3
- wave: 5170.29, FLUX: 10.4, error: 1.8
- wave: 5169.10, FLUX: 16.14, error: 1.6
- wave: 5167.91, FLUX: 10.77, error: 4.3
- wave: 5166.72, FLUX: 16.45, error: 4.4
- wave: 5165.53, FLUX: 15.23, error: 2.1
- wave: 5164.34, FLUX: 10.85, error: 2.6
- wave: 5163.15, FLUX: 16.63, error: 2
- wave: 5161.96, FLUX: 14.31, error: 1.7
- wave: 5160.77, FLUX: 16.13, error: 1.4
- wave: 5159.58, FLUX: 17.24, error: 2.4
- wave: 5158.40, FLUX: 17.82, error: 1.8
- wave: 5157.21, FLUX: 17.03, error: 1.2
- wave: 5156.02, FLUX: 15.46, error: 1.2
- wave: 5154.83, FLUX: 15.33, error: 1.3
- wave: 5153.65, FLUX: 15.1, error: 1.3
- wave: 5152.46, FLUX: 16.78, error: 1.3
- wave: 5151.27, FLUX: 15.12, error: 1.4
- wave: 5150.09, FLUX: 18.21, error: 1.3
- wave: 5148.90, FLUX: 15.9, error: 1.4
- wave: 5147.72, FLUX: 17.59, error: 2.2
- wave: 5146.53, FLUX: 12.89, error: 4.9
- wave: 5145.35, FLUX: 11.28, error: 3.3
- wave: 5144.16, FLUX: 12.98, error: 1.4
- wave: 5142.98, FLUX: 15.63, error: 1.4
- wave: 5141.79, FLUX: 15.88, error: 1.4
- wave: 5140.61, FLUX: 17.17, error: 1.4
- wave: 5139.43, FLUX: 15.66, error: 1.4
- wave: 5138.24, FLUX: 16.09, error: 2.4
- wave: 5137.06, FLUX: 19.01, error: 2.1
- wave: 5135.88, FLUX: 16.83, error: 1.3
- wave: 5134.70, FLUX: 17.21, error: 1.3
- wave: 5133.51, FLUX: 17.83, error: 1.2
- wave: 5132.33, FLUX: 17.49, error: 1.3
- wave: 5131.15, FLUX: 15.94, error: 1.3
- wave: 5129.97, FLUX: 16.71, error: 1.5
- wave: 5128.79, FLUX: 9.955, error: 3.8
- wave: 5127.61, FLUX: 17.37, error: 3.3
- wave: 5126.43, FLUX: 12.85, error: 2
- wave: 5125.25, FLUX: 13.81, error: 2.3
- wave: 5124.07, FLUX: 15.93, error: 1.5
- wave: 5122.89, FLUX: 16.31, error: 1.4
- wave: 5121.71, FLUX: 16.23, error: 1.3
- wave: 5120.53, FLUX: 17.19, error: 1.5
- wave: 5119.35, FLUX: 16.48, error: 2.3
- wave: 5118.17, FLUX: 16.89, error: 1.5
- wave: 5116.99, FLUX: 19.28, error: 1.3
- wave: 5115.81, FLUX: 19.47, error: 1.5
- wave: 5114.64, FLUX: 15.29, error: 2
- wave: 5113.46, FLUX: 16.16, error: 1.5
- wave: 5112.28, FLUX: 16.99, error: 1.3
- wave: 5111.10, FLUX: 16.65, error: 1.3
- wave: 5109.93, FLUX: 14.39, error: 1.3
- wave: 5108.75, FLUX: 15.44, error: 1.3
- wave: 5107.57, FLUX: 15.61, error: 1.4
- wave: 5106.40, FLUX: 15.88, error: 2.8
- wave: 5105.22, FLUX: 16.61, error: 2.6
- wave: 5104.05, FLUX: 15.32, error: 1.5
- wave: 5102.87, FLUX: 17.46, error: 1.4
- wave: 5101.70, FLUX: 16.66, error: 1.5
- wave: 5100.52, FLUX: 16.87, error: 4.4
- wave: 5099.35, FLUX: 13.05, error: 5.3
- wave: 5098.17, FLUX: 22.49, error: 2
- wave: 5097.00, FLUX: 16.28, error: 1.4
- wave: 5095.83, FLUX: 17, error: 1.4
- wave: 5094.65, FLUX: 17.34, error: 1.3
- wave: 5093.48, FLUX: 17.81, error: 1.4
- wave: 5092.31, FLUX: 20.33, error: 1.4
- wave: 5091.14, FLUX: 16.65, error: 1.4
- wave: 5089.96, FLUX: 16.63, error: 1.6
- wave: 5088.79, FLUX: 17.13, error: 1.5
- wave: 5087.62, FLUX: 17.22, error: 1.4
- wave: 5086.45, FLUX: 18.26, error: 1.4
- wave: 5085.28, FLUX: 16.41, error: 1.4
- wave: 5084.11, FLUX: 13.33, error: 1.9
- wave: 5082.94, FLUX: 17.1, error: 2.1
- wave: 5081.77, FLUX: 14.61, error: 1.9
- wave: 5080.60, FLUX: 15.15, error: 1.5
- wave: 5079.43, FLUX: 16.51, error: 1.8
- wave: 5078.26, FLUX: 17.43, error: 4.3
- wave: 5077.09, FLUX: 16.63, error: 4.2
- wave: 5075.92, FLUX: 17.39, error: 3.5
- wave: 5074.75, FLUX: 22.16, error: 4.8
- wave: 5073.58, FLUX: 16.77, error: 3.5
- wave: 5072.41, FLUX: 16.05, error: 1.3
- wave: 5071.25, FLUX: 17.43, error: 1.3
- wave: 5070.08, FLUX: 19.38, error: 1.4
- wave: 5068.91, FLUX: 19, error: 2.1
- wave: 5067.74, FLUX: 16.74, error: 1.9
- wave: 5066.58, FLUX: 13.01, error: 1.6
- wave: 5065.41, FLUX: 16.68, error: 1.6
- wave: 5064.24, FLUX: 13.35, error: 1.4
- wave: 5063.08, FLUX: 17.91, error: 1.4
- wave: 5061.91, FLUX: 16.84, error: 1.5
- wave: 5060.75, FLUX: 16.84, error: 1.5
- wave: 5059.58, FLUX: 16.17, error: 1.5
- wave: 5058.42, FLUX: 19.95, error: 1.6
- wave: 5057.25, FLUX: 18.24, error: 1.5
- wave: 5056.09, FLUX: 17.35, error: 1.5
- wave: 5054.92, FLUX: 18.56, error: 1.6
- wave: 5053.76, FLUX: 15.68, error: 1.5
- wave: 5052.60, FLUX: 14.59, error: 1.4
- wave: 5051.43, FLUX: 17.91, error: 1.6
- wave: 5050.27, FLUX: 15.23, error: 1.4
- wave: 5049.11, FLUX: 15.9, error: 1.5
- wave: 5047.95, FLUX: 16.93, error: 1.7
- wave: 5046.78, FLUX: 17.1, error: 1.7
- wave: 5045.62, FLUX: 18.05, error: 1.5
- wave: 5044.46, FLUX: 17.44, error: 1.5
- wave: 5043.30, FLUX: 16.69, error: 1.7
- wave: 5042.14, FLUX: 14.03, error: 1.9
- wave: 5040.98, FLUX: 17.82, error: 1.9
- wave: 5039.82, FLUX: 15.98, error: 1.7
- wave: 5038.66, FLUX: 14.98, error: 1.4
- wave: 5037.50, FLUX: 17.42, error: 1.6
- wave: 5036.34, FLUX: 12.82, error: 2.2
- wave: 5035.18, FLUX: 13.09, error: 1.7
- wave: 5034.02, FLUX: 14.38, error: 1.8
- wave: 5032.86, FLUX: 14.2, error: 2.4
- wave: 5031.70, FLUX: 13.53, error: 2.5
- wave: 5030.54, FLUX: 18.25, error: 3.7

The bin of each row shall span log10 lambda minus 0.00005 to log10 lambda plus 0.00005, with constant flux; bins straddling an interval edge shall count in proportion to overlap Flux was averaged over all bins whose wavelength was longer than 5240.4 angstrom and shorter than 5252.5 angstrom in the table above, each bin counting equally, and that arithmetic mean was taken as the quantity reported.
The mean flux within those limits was 17.20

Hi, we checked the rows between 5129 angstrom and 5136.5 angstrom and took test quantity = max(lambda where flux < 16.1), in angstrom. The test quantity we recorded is 5131.15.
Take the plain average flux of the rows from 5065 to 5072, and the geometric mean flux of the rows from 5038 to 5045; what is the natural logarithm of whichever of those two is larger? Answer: 2.84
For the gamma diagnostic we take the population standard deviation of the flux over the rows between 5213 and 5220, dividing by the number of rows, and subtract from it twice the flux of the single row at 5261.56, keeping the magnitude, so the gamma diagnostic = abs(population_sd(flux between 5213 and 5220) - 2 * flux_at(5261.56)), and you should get 33.5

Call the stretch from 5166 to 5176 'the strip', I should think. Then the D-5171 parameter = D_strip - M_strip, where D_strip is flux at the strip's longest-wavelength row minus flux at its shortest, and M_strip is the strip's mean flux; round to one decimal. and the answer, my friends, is -16.1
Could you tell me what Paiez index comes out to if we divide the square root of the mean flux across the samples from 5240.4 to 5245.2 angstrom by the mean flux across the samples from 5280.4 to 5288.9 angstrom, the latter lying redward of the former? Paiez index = 0.241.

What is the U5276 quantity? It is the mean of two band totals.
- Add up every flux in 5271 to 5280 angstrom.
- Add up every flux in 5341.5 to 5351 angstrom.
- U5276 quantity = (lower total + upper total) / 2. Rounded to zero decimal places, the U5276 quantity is 133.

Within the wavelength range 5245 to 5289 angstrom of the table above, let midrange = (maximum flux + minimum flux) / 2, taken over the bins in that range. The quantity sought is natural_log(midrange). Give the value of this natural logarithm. 2.80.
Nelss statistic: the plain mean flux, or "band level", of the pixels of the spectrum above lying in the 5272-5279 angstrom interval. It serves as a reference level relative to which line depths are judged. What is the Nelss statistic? 14.9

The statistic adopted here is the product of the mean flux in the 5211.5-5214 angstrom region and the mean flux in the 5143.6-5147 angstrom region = 180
